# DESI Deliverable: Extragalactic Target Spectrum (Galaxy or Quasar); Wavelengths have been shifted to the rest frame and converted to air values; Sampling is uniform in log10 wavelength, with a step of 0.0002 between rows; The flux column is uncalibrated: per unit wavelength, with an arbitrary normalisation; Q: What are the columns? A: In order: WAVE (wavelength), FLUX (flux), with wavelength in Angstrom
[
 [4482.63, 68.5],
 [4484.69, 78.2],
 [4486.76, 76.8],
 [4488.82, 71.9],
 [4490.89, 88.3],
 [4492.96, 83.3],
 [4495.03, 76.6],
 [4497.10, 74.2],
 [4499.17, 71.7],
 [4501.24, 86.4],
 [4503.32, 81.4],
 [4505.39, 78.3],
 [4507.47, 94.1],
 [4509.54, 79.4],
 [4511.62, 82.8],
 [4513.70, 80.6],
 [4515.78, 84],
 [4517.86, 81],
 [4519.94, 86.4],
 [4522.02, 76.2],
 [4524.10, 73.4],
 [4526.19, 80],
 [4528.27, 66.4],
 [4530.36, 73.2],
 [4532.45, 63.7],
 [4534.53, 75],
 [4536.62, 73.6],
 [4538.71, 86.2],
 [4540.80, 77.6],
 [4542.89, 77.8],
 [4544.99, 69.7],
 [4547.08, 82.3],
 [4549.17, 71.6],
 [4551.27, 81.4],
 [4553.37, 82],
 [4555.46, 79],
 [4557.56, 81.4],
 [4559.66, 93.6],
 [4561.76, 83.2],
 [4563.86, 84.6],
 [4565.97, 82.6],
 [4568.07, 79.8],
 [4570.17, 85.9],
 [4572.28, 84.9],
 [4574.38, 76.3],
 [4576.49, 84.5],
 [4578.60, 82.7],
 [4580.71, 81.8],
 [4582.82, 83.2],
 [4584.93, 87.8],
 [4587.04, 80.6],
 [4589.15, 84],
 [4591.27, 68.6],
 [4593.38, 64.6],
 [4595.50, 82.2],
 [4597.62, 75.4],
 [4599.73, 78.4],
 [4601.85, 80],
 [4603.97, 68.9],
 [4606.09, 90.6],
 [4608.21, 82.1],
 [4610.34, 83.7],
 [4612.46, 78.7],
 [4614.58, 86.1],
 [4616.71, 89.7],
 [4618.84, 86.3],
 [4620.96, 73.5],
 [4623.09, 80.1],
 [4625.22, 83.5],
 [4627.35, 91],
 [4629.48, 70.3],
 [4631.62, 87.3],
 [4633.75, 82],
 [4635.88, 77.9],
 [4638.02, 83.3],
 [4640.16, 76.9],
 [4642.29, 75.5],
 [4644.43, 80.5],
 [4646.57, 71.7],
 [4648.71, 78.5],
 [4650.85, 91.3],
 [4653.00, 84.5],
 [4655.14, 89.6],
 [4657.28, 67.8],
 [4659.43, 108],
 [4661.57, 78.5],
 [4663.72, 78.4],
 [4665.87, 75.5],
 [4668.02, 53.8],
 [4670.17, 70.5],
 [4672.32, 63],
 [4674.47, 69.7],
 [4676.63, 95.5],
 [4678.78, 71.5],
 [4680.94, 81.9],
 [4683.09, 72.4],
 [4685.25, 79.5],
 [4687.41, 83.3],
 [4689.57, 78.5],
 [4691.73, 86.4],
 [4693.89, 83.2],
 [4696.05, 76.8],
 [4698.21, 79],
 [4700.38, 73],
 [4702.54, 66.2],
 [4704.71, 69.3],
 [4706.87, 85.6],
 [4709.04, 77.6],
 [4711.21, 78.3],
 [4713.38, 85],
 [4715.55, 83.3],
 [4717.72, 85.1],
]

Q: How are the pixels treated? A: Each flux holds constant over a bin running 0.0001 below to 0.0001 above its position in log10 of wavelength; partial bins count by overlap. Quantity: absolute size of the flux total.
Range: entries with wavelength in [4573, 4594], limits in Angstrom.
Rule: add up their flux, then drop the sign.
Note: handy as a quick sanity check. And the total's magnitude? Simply 794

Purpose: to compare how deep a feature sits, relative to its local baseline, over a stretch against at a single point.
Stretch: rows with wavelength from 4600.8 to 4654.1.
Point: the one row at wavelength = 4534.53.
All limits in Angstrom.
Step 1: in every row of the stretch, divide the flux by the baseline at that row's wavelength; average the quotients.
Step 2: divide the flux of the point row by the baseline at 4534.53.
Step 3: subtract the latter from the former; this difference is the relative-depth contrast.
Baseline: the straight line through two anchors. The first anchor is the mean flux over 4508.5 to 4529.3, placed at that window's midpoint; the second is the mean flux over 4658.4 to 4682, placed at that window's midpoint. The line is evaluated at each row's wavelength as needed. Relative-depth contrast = 0.10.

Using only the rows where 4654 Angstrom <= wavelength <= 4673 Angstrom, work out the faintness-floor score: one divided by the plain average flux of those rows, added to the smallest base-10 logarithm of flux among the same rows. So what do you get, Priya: 1.74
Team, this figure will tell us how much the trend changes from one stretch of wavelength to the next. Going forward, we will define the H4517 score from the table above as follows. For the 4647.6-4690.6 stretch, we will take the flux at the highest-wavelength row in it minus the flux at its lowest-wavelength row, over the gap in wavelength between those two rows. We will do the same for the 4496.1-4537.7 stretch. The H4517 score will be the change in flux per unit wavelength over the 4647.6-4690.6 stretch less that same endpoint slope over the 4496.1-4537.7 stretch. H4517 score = 0.02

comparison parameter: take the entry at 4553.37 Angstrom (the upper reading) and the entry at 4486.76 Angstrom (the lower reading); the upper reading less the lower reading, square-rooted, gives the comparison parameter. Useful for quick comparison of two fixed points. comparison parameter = 2.3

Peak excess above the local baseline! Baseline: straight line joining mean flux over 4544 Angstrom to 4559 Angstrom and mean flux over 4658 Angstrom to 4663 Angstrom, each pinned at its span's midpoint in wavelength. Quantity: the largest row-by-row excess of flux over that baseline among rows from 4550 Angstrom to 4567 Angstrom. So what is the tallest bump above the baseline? 14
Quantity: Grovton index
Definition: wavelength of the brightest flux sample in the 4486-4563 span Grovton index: 4507.47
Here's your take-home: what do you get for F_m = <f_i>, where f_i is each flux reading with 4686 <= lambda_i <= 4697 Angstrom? 82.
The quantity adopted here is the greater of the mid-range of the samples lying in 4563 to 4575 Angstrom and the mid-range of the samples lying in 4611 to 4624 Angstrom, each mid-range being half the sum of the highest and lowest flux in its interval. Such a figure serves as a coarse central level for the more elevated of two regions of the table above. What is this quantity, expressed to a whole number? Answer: 82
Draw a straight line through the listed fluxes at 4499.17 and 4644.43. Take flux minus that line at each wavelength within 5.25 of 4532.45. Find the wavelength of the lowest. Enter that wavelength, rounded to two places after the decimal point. 4532.45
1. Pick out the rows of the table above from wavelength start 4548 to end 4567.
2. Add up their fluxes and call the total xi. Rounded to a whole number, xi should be 739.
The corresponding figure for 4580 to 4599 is 708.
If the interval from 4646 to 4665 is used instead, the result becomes 748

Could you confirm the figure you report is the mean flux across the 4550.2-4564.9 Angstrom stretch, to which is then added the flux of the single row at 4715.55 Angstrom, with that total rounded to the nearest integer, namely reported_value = 167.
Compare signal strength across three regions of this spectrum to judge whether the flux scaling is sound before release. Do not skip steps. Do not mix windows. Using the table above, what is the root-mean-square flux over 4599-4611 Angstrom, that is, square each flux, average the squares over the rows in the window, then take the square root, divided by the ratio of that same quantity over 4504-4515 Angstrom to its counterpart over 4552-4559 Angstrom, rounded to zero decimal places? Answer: 79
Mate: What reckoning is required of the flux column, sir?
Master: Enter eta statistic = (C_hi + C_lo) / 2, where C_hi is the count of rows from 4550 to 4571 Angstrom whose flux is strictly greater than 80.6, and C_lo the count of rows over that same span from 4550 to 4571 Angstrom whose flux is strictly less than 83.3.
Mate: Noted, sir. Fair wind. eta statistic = 7.5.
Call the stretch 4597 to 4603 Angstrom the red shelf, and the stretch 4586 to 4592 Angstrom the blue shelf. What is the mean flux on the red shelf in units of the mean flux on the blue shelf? 1.00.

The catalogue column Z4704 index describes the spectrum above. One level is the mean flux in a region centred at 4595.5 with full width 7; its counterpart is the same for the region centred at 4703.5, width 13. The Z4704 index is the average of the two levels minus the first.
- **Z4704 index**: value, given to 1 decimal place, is 0.5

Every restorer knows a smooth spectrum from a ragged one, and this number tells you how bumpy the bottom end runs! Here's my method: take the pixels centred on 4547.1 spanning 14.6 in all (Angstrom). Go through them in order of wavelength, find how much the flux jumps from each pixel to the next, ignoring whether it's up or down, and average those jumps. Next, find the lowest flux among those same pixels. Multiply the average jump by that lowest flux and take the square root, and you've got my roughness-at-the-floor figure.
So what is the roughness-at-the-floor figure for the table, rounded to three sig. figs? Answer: 22.1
